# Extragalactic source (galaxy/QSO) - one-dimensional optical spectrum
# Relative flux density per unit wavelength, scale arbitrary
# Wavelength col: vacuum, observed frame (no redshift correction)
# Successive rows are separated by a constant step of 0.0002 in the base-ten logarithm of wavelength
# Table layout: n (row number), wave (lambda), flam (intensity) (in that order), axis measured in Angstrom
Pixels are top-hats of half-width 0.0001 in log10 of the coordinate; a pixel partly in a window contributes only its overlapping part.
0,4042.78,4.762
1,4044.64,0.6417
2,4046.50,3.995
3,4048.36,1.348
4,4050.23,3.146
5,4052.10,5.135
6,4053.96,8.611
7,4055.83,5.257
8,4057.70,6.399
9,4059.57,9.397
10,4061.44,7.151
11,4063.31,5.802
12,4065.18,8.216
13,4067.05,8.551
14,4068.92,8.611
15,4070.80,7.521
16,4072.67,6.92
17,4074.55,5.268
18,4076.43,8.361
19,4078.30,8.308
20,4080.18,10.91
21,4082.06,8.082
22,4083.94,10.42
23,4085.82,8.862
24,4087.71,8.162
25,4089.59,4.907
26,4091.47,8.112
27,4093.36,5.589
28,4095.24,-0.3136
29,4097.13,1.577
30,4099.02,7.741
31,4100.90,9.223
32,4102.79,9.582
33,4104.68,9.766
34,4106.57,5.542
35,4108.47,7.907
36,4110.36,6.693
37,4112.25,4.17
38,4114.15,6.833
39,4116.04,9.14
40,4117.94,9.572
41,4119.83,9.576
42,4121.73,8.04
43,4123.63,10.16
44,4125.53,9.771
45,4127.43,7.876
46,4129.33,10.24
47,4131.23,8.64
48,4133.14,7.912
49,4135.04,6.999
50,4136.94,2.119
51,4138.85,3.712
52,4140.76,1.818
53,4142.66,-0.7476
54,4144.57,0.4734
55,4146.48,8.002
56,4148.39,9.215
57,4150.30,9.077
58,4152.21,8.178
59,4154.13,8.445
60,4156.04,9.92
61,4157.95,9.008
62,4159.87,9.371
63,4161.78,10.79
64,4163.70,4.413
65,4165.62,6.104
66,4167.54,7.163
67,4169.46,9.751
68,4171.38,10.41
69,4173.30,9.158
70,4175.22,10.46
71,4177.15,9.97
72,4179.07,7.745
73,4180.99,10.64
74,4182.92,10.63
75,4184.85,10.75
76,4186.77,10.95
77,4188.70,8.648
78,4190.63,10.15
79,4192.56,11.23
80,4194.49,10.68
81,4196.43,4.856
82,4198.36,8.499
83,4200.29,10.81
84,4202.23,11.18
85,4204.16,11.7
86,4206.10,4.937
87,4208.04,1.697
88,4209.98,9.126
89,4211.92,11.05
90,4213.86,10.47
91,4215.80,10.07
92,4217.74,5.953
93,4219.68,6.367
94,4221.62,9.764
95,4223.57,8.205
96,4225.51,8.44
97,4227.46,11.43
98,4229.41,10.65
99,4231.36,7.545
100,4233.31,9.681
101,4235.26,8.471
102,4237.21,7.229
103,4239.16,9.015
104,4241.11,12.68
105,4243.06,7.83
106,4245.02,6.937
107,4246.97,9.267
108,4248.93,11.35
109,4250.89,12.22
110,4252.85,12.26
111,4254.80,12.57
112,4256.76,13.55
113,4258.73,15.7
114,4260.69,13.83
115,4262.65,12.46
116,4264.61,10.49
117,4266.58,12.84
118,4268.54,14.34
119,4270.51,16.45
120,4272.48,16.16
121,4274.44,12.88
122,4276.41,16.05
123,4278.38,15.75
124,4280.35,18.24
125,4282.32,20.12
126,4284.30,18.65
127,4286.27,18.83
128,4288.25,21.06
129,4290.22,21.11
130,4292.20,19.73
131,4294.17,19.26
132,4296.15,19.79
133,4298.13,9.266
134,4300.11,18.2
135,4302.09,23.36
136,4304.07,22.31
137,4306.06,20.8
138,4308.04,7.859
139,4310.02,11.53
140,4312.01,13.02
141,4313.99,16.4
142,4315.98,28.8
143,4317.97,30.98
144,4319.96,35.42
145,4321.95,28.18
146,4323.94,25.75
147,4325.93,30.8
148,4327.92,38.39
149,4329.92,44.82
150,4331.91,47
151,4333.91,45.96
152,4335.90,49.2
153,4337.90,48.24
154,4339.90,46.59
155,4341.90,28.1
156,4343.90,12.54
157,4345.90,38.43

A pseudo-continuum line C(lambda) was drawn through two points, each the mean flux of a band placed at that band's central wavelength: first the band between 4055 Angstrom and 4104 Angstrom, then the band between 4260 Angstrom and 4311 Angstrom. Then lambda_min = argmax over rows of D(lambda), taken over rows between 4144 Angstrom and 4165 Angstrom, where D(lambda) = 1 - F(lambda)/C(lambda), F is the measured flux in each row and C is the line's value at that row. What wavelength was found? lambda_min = 4144.57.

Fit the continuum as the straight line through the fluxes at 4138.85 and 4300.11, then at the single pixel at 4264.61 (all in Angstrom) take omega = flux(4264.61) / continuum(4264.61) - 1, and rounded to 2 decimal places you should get -0.30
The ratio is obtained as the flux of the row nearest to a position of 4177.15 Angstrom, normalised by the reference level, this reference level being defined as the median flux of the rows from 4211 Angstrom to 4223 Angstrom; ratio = 1.01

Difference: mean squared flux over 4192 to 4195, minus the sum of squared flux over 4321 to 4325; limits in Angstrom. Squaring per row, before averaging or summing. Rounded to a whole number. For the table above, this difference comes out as -1337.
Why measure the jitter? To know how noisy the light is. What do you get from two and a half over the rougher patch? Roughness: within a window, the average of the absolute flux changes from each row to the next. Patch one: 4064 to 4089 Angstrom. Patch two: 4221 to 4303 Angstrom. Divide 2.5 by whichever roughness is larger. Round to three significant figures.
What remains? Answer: 1.18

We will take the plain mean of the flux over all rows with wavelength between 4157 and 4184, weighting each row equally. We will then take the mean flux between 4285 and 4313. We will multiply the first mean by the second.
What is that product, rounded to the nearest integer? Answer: 158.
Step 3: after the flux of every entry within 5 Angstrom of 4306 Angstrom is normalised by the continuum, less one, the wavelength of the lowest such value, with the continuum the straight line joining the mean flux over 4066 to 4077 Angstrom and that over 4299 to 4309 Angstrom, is 4308.04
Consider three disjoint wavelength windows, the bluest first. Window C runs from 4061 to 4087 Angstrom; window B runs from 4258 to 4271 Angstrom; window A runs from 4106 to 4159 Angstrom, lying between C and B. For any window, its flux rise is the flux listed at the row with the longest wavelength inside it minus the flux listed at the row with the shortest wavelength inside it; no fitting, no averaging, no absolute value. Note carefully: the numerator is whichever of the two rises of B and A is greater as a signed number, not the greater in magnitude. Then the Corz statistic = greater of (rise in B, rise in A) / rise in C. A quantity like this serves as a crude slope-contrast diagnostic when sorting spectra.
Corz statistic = 2.0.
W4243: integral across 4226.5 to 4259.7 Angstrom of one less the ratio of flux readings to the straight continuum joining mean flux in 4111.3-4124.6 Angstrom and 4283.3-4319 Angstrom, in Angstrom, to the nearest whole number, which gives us 11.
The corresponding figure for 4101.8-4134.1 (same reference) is 0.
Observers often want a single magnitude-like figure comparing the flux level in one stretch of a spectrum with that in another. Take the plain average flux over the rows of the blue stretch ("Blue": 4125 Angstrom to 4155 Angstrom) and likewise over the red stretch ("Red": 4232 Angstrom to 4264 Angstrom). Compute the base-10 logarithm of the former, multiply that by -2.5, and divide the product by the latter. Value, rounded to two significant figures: -0.18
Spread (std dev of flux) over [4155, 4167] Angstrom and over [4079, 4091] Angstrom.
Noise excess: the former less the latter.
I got 0.3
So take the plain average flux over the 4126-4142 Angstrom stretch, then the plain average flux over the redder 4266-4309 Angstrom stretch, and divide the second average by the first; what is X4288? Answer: 2.8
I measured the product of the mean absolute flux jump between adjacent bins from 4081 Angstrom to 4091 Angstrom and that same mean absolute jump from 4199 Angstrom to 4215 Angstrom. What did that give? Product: 5.8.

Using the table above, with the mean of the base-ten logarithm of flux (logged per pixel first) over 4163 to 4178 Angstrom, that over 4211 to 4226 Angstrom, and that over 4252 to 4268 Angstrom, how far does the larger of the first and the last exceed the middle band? 0.18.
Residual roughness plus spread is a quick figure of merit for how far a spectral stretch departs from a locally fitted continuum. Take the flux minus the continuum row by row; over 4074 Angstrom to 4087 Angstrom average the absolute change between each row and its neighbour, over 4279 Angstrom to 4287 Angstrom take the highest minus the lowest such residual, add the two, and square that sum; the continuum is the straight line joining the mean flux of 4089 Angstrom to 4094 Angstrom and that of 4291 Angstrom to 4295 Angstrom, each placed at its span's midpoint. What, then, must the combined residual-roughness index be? 15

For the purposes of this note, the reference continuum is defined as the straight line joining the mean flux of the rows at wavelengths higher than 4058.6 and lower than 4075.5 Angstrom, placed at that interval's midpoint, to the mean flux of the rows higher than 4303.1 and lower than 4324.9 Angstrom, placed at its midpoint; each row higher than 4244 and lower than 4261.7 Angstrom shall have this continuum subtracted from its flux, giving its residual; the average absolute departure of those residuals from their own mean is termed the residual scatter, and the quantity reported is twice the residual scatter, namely 3.2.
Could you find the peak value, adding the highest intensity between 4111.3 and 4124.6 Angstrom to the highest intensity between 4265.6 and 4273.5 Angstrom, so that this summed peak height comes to 27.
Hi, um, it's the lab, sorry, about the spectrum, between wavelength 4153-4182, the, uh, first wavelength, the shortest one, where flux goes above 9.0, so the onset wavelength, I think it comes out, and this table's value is 4156.04 Angstrom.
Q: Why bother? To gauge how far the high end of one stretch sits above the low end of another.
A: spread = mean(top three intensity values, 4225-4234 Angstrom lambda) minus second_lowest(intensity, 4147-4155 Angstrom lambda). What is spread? 2.1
